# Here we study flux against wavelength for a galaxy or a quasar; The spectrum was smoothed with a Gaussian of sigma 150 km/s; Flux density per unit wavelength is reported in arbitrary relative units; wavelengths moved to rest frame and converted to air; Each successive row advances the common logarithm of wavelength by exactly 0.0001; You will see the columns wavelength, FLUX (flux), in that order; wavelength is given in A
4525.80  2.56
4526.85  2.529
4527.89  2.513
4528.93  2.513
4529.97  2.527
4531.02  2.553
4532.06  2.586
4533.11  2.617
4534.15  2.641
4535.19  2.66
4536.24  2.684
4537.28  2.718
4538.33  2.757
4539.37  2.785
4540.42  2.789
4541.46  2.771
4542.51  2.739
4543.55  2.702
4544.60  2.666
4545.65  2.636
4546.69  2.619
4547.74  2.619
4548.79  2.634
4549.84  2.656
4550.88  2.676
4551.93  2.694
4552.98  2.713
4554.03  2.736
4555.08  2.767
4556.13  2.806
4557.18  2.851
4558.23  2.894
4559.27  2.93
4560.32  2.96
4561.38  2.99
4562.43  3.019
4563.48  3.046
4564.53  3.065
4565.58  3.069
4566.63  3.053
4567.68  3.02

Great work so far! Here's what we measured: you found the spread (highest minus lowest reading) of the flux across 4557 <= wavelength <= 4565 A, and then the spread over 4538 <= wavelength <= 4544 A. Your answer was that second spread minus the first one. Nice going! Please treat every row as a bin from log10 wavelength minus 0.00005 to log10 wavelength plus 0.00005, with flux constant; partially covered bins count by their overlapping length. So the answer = -0.127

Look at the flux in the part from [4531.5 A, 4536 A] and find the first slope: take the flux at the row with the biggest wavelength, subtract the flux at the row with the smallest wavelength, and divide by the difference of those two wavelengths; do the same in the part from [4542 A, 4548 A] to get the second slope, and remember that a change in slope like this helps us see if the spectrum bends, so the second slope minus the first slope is -0.047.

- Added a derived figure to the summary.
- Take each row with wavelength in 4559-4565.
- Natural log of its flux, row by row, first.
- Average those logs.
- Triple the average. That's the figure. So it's 3.30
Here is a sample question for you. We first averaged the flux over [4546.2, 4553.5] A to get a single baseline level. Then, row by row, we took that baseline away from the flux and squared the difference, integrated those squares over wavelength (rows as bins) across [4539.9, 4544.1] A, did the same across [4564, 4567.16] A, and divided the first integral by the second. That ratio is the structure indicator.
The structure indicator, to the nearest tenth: 0.1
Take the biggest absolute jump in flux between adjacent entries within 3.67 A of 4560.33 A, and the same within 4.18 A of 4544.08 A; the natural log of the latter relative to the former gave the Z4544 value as -0.15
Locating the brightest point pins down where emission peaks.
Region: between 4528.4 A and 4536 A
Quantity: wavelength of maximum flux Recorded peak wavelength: 4535.19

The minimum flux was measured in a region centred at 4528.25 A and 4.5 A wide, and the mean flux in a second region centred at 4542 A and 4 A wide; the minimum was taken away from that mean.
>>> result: 0.24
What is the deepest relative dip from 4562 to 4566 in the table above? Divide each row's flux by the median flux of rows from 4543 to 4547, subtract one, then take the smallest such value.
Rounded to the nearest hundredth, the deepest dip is 0.14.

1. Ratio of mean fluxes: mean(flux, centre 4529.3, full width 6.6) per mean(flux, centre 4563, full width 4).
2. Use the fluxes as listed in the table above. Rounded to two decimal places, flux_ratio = 0.84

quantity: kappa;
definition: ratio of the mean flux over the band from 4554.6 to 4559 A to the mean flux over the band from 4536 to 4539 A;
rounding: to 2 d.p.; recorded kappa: 1.04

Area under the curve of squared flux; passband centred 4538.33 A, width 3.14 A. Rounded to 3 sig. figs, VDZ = 23.8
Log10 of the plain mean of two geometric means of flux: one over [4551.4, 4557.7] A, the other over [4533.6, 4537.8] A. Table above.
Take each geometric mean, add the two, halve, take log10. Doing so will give 0.434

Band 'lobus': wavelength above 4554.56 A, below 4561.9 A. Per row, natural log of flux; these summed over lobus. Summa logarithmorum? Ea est 7.42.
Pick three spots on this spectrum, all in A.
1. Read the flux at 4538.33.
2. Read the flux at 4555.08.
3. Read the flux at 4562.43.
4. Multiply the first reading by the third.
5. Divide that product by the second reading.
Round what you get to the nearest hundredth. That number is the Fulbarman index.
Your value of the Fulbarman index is 3.01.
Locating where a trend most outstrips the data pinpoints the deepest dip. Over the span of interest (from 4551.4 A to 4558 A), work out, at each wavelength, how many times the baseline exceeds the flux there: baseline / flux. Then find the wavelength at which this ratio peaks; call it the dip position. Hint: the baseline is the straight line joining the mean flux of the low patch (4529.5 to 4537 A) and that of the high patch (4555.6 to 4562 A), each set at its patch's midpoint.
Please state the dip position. 4551.93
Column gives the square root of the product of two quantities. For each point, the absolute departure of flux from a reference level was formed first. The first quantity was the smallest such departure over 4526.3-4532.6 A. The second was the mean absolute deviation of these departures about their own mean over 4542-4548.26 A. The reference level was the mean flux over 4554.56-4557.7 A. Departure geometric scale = 0.093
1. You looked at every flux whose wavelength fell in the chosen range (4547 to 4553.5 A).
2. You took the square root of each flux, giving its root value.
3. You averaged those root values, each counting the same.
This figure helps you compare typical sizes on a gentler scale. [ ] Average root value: 1.63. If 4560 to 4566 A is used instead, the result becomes 1.74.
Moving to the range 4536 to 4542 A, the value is 1.66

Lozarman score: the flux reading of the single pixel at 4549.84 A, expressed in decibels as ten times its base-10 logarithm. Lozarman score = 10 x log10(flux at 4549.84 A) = 4.2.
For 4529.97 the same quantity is 4.0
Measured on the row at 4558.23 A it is 4.6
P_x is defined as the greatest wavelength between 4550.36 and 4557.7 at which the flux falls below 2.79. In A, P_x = 4555.08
